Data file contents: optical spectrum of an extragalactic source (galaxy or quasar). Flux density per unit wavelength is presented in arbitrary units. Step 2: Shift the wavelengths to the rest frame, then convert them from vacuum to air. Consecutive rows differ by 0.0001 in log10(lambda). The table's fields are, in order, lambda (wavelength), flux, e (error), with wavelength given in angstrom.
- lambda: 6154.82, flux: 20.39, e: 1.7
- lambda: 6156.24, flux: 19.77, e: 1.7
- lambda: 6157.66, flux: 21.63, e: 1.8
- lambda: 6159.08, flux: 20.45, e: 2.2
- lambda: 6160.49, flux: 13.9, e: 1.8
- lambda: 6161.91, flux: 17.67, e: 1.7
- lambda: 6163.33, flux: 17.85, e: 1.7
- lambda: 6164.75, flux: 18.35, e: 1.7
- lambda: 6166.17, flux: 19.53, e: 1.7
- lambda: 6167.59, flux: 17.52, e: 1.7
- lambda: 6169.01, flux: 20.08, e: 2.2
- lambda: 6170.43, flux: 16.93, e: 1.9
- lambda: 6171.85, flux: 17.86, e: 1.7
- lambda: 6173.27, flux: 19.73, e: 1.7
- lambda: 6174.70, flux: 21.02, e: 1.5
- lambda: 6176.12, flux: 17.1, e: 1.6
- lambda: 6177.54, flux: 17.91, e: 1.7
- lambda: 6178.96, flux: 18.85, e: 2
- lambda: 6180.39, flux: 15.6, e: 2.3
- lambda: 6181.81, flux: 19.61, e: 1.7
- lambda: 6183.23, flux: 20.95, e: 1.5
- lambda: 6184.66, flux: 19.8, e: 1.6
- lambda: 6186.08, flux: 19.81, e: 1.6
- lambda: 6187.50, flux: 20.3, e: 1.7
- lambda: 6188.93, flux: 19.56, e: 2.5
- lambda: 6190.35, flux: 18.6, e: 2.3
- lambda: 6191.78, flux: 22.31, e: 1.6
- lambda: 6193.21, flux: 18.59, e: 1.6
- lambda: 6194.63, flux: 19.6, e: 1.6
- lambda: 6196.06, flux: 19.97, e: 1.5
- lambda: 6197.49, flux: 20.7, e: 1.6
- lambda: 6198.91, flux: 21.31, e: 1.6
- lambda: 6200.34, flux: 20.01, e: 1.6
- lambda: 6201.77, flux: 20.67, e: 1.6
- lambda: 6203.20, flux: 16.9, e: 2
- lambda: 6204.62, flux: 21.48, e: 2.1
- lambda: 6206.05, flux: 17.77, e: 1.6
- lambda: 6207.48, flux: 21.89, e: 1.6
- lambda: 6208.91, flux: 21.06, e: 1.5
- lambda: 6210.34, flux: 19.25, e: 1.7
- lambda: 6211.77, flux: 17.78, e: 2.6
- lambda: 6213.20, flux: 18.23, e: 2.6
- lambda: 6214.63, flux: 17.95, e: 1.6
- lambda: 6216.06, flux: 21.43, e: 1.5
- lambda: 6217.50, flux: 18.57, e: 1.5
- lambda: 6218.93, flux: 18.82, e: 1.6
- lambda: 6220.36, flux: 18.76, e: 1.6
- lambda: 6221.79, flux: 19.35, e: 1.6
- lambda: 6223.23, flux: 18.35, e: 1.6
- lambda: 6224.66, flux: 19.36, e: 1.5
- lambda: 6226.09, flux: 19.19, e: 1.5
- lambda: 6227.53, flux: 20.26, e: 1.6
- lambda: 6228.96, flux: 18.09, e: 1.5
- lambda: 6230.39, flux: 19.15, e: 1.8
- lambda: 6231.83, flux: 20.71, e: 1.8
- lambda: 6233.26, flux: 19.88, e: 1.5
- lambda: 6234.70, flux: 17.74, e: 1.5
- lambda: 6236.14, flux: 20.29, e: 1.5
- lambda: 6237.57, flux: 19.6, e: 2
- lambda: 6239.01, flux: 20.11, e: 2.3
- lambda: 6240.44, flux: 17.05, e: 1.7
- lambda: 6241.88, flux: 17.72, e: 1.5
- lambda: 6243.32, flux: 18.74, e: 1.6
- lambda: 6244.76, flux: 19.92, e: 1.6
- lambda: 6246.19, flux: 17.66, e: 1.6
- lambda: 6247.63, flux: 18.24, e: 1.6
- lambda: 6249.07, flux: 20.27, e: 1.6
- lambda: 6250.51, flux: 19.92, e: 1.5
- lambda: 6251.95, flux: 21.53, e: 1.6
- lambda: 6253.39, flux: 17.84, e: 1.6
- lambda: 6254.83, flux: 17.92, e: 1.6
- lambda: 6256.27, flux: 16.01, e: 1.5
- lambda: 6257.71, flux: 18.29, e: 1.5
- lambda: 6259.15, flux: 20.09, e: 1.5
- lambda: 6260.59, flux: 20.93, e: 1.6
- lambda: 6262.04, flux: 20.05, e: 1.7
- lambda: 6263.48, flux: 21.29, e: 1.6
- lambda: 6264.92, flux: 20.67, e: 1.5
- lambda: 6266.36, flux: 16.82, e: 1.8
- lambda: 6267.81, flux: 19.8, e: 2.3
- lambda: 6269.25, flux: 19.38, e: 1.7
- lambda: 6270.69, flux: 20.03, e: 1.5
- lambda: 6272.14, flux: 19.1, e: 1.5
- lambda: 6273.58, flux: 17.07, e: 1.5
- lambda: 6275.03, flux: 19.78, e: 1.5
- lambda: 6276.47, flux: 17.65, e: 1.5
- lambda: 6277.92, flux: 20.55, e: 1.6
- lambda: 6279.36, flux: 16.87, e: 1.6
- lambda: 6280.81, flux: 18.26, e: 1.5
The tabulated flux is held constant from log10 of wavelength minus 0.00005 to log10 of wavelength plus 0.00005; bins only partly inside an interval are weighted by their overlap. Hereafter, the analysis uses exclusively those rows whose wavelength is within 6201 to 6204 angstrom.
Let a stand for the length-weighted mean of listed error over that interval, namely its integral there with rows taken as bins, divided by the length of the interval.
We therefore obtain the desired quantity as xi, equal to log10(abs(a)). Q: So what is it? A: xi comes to 0.257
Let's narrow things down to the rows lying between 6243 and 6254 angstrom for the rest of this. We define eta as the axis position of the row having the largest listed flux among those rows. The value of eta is 6251.95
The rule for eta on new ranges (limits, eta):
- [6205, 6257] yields 6207.48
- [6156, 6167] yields 6157.66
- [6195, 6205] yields 6204.62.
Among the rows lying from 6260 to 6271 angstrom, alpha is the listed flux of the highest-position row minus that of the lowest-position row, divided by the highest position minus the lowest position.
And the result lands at -0.09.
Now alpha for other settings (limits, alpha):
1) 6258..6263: -0.01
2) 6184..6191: -0.21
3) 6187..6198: 0.04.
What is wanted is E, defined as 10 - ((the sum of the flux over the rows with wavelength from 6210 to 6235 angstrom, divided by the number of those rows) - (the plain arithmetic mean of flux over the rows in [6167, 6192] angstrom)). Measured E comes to 10.0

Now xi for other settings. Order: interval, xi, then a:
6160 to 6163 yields 0.240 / 1.74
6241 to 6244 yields 0.192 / 1.55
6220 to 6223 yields 0.203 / 1.60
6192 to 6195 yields 0.204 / 1.60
